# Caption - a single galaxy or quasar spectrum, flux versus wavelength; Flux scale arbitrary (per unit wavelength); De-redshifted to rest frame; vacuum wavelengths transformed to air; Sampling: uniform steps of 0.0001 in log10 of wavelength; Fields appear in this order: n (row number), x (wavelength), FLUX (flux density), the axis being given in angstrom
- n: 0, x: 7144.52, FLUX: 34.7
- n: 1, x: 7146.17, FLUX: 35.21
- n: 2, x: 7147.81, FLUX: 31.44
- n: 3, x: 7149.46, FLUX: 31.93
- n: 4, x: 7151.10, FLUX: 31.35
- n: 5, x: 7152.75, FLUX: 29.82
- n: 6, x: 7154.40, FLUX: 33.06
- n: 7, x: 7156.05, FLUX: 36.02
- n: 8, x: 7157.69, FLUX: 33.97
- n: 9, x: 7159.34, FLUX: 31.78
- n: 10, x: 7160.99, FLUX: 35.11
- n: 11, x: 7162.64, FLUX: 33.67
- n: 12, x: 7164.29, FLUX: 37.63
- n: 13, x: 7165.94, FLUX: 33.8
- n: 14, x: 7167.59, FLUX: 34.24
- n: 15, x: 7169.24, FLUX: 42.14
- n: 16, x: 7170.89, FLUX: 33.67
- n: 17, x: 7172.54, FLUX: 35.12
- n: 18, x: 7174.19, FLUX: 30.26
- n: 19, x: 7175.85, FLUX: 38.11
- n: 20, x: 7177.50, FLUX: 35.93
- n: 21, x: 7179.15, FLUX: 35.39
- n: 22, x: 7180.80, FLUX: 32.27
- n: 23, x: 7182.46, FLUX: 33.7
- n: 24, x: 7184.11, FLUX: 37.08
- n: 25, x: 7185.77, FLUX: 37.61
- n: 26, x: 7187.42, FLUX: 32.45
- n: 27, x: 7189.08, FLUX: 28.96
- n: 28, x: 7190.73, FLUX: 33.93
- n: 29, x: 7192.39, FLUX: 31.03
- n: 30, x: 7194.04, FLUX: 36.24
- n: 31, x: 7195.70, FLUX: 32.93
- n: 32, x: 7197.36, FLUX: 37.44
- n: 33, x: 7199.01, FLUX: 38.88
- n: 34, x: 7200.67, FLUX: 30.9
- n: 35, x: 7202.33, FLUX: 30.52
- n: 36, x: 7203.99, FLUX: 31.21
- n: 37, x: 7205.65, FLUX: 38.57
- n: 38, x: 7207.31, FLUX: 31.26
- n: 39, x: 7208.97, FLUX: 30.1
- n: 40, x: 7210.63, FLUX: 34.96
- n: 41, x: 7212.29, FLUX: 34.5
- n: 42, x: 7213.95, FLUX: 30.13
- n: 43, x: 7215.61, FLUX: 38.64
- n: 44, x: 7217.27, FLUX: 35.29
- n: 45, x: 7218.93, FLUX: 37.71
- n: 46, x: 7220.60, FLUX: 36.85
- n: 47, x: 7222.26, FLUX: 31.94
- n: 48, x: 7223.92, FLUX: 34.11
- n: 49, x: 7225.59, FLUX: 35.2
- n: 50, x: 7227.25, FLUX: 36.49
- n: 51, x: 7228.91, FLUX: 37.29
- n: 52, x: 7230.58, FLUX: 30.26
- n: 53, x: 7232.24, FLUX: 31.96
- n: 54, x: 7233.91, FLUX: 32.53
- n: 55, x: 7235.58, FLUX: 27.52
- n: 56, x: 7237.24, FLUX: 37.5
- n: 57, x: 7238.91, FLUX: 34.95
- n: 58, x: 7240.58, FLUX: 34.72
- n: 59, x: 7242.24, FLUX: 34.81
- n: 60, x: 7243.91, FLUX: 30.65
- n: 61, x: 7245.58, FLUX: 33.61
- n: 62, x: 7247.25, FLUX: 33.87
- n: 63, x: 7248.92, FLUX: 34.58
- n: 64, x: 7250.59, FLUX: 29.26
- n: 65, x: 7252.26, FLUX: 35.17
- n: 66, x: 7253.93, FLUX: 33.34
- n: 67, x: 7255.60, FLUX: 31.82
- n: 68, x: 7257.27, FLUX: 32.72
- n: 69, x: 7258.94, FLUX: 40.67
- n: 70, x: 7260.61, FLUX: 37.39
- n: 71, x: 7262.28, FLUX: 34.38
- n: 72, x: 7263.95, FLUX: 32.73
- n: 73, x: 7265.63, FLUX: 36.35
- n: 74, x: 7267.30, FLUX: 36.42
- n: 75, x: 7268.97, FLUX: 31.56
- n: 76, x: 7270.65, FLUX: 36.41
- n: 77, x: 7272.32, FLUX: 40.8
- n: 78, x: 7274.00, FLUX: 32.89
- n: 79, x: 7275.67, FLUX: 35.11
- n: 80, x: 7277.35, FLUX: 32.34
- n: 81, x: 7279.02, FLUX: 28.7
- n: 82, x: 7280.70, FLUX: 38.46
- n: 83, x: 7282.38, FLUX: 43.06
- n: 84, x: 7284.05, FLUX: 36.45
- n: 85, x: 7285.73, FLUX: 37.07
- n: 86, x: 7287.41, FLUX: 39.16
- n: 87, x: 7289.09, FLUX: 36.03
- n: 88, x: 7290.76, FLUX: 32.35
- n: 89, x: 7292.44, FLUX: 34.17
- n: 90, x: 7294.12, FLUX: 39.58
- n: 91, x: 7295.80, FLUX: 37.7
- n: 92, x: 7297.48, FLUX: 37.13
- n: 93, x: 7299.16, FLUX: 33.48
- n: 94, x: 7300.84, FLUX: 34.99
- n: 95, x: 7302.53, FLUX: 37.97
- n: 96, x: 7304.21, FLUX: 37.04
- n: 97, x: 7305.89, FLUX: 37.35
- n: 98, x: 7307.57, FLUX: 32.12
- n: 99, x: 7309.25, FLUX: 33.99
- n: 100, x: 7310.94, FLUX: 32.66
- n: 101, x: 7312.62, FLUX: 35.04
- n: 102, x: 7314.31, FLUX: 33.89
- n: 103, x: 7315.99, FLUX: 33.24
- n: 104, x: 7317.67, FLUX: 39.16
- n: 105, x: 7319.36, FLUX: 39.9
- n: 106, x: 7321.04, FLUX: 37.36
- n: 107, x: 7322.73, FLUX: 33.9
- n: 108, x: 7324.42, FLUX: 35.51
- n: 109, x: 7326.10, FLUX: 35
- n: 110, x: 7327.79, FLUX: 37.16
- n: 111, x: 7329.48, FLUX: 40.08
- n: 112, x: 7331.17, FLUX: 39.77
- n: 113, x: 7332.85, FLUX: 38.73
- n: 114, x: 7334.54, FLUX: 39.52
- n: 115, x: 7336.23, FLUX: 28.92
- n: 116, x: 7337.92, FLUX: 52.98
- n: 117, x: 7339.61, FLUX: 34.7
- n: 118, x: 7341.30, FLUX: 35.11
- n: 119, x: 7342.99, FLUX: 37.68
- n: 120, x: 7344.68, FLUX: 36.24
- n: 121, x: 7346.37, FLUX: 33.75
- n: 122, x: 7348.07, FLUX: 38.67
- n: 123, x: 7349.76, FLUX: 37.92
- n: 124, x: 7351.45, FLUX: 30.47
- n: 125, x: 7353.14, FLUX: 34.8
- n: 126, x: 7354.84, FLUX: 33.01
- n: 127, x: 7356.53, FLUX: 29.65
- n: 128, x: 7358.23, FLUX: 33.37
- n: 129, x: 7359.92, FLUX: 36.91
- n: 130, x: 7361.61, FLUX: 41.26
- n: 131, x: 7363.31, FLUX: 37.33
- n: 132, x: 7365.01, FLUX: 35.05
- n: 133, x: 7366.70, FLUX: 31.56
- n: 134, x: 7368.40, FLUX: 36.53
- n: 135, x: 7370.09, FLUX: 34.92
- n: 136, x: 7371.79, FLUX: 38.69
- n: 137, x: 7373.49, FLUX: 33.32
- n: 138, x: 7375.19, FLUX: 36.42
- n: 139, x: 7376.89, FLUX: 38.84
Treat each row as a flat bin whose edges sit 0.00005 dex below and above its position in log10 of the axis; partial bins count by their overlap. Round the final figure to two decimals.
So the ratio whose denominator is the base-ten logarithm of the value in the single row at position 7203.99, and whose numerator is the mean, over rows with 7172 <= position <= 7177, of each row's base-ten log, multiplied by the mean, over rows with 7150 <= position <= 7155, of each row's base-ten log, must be 1.54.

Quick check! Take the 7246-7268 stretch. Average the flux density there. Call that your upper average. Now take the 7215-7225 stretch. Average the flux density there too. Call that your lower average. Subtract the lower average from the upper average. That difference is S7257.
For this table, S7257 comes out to -1.2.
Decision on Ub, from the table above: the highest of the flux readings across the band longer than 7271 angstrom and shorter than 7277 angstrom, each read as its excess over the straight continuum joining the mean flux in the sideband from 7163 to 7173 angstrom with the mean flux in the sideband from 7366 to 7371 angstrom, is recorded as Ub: 6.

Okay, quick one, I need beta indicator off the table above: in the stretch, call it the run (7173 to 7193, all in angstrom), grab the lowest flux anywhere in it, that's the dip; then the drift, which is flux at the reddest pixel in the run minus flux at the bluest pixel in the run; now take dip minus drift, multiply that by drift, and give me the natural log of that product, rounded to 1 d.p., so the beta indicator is 3.1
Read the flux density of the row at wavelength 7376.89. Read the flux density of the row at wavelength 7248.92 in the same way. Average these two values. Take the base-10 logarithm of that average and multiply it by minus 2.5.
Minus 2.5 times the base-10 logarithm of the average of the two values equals -3.91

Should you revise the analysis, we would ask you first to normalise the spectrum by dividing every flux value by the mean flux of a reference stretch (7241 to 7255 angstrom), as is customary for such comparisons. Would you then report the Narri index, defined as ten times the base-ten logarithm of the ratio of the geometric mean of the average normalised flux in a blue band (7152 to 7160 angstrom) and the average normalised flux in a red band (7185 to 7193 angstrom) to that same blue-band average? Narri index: -0.01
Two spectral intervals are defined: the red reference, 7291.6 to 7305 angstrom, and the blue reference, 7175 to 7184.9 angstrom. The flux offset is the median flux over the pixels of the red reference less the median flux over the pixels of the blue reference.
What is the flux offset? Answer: 1.4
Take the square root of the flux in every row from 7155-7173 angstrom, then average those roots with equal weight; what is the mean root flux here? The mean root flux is 5.93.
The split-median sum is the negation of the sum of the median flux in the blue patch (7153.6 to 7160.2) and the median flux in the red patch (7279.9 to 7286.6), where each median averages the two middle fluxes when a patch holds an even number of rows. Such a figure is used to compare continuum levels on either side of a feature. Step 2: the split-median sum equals -71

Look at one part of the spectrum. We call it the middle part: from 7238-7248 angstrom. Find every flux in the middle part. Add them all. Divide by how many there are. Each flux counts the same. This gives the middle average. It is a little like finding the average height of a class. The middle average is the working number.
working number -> 33.8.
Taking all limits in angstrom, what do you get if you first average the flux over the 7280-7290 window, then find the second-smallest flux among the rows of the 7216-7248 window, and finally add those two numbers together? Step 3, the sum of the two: 68.6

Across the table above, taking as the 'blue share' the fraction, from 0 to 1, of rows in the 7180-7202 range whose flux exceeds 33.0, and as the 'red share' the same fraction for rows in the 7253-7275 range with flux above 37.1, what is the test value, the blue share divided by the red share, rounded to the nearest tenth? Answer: 2.3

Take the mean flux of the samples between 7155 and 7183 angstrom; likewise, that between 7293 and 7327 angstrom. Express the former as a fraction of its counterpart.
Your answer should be 0.973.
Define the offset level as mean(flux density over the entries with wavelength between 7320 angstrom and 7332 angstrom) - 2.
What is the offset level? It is 35.0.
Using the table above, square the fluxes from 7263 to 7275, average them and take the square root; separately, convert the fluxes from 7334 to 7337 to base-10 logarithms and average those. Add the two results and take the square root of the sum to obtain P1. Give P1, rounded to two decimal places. 6.08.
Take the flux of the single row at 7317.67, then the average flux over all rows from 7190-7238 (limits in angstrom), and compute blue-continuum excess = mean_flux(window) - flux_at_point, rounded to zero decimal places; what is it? -5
